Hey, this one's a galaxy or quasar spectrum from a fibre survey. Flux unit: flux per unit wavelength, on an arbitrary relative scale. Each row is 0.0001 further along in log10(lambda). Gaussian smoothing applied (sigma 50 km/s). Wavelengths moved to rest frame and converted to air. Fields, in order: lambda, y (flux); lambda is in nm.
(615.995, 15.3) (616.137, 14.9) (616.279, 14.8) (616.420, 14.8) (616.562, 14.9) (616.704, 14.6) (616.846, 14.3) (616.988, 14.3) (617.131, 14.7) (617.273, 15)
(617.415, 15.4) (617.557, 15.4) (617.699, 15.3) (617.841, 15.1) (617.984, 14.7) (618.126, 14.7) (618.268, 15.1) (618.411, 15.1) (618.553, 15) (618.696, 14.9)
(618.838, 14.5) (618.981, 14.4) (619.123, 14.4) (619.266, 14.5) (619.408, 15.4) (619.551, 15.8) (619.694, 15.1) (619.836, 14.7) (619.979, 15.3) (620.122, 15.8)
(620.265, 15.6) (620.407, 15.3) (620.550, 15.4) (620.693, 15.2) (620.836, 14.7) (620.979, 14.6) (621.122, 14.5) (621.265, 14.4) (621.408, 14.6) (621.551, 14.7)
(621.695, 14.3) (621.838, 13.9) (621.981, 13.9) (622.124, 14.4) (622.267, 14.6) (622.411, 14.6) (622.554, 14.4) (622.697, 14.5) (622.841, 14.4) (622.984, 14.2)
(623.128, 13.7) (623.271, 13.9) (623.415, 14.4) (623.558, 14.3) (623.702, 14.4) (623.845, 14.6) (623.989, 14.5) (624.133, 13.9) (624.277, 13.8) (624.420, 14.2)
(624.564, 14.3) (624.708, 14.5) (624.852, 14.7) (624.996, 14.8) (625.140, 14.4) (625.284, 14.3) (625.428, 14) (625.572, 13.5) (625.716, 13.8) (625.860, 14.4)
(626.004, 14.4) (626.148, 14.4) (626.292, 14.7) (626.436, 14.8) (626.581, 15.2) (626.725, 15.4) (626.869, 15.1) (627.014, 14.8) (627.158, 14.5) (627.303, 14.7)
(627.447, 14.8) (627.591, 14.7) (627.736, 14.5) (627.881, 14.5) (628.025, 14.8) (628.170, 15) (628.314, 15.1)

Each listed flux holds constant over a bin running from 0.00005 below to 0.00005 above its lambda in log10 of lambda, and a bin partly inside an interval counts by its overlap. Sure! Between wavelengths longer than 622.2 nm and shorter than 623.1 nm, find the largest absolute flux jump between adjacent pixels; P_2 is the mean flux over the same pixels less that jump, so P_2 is 14.2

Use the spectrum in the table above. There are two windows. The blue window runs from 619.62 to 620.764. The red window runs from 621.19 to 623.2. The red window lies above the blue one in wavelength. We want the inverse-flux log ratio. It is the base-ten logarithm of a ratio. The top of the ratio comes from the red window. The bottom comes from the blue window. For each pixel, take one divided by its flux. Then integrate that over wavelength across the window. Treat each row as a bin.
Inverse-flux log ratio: 0.27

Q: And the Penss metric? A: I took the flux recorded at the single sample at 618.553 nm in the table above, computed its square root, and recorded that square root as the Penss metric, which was 3.87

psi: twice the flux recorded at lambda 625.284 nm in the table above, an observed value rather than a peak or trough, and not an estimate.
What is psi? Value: 28.6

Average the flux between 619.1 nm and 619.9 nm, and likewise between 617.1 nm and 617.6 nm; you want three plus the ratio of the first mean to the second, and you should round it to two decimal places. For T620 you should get 3.99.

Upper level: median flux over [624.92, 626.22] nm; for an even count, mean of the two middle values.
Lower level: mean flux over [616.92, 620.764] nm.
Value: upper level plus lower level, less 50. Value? -20.6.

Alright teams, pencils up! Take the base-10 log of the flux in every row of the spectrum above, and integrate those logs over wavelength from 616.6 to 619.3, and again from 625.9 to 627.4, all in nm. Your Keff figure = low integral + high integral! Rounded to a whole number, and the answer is 5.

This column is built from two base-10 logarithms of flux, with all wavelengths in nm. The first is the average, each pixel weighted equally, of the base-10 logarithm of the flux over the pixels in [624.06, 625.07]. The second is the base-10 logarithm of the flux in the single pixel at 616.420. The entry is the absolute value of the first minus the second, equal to 0.015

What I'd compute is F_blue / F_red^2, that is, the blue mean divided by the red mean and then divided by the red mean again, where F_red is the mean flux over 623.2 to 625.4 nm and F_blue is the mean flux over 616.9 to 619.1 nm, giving 0.073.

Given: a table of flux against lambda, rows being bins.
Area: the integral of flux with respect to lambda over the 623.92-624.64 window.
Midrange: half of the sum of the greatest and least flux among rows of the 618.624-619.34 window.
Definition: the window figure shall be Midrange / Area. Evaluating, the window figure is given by 1.44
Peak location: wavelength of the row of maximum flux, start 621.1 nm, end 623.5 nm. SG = 621.551 nm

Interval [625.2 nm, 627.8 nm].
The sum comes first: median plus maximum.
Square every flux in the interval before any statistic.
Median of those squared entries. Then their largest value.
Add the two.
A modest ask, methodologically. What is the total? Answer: 450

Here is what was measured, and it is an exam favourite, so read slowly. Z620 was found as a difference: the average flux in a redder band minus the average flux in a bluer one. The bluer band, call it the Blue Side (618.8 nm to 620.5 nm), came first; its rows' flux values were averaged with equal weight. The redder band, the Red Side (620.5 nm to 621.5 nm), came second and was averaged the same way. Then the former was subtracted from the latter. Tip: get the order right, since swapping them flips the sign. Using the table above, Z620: -0.3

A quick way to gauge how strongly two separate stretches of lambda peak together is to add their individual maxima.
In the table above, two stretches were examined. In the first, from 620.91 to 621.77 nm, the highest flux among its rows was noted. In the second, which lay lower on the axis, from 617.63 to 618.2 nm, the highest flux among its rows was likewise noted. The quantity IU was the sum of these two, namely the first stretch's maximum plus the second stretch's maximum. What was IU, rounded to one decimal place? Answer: 30.0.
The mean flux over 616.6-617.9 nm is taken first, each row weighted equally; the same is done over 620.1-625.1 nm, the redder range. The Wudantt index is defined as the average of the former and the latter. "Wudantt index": 14.7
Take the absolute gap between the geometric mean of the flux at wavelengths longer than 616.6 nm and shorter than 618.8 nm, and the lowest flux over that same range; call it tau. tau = 0.60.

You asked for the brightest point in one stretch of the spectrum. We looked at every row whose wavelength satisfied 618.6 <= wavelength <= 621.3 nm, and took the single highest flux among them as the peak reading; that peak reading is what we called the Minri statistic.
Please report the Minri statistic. 15.8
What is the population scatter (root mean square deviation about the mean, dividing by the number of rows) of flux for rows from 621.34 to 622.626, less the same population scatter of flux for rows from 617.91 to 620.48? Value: -0.16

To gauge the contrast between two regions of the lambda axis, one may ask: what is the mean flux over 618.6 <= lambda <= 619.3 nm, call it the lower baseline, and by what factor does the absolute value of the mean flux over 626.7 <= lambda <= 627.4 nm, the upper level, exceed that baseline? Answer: 1.02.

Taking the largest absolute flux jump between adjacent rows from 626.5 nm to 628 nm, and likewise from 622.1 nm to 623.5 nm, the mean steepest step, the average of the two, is 0.40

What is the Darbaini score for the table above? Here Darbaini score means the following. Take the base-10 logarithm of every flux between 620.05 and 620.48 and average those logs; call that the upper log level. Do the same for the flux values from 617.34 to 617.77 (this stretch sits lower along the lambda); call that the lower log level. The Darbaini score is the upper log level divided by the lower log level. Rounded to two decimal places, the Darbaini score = 1.00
